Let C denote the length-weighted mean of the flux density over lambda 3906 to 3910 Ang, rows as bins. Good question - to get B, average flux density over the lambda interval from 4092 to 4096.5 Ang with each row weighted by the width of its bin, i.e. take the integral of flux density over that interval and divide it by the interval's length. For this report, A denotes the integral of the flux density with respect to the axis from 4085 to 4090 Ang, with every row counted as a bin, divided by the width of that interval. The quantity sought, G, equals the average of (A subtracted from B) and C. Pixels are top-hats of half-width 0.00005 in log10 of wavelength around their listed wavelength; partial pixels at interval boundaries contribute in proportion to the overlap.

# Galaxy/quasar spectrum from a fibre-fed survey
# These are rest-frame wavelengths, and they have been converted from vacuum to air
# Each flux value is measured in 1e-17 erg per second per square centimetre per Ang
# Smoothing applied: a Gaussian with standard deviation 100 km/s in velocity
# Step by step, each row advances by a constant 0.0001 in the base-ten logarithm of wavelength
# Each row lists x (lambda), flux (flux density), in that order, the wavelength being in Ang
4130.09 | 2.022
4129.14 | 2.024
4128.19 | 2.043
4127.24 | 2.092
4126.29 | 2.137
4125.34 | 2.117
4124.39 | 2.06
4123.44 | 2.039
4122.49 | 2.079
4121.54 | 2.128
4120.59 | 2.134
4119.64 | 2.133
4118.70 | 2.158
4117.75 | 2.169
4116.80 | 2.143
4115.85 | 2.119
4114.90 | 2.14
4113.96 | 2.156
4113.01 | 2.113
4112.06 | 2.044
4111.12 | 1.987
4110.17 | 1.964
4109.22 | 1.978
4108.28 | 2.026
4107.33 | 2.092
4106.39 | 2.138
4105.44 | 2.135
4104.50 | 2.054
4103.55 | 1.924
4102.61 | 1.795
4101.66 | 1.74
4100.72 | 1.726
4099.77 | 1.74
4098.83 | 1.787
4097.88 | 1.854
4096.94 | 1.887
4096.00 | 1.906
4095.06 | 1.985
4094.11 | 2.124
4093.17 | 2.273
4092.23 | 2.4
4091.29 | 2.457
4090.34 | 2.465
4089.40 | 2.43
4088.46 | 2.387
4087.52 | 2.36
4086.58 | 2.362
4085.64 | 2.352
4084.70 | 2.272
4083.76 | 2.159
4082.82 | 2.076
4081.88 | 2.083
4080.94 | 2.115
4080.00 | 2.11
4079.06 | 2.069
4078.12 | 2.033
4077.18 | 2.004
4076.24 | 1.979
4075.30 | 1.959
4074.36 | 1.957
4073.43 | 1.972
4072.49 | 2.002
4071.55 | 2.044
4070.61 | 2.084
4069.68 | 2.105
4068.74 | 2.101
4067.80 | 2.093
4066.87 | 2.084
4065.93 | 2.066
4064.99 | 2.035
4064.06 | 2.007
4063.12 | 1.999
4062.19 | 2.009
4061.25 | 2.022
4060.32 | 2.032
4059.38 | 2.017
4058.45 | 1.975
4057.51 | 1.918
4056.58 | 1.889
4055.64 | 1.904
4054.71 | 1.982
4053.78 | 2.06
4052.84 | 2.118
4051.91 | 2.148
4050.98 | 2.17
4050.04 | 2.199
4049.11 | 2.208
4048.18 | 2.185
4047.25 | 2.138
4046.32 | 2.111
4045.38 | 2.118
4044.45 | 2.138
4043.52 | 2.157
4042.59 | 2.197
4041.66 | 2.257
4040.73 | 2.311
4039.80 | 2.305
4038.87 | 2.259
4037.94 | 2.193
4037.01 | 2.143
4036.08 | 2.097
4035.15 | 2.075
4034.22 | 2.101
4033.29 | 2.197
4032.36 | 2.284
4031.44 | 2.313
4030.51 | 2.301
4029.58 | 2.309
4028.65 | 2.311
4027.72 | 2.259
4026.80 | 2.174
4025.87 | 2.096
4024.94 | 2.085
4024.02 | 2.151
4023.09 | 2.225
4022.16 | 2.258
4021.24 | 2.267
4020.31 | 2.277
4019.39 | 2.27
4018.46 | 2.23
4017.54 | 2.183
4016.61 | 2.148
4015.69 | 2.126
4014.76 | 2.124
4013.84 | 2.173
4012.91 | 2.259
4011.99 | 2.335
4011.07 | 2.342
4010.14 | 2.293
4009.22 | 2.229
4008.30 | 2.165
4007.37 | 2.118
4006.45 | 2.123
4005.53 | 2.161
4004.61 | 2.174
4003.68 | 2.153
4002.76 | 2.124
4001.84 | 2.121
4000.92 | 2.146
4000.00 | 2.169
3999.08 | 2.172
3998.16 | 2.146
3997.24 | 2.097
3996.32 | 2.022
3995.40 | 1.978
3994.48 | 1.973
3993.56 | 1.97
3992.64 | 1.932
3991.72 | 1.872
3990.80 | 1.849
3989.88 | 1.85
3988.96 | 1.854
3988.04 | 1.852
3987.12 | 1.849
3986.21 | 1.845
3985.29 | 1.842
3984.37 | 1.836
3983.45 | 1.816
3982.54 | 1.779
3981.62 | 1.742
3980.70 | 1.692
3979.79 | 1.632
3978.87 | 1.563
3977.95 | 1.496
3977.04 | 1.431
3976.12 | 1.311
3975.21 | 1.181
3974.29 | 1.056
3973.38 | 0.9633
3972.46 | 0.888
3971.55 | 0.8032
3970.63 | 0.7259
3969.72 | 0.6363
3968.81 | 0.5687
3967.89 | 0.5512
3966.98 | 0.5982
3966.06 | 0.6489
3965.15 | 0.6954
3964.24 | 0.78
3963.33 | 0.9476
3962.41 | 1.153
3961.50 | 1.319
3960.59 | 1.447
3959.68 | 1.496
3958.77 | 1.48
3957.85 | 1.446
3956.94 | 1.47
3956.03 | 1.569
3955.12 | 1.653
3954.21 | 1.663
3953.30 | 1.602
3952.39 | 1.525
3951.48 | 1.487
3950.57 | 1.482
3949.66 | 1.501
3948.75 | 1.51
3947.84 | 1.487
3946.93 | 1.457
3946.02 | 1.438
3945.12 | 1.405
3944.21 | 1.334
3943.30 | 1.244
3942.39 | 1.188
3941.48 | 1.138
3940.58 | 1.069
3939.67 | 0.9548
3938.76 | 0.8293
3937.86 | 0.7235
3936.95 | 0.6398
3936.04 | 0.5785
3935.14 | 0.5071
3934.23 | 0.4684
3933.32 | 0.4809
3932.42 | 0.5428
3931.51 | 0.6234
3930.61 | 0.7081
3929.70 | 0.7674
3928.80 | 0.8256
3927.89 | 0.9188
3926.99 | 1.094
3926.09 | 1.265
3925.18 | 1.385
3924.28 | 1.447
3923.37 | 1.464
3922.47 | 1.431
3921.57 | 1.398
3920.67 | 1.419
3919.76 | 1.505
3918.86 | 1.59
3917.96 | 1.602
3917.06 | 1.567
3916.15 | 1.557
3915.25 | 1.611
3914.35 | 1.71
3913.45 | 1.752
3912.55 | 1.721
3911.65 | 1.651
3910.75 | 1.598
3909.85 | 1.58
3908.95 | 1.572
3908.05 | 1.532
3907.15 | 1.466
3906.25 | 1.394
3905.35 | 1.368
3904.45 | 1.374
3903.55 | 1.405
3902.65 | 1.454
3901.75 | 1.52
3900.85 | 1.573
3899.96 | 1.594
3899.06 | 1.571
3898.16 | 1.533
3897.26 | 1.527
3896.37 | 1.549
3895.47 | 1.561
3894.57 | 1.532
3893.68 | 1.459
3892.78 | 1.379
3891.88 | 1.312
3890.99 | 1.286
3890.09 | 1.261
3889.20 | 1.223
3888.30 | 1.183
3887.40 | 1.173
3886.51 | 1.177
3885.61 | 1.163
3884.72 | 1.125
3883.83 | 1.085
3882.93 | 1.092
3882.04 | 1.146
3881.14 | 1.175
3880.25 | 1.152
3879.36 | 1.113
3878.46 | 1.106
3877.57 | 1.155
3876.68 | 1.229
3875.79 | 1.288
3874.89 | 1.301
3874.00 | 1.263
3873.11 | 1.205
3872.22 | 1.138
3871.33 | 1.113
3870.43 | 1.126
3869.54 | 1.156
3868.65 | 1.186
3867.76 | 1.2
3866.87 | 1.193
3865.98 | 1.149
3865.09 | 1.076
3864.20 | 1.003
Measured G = 0.63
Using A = 2.38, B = 2.1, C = 1.5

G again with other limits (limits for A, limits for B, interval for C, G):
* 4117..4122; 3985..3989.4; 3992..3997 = 0.84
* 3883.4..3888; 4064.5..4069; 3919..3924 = 1.19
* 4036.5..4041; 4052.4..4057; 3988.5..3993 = 0.81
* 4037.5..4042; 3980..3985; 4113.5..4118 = 0.82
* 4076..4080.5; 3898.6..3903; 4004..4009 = 0.83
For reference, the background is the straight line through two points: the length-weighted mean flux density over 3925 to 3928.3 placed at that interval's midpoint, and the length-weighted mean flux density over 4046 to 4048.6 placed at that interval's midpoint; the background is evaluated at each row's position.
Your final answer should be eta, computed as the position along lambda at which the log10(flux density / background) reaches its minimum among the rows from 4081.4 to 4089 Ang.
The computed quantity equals 4082.82 Ang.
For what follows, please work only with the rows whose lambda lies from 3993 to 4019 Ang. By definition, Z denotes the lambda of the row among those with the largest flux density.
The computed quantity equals 4011.07 Ang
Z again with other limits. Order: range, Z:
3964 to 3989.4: 3988.96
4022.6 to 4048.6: 4031.44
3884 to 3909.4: 3899.96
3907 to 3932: 3913.45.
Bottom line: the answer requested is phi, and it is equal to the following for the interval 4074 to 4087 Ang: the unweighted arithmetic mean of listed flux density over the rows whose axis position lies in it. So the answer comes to 2.11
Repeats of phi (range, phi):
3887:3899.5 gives 1.40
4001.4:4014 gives 2.20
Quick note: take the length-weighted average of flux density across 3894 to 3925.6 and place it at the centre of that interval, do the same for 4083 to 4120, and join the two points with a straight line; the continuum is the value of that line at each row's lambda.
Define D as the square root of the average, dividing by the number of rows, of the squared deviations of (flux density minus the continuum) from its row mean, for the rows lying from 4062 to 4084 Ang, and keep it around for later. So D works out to 0.052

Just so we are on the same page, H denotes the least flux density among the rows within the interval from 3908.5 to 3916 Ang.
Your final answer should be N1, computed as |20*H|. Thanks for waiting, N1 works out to 31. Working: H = 1.572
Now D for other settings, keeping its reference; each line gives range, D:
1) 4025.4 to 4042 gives 0.086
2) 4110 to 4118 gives 0.065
